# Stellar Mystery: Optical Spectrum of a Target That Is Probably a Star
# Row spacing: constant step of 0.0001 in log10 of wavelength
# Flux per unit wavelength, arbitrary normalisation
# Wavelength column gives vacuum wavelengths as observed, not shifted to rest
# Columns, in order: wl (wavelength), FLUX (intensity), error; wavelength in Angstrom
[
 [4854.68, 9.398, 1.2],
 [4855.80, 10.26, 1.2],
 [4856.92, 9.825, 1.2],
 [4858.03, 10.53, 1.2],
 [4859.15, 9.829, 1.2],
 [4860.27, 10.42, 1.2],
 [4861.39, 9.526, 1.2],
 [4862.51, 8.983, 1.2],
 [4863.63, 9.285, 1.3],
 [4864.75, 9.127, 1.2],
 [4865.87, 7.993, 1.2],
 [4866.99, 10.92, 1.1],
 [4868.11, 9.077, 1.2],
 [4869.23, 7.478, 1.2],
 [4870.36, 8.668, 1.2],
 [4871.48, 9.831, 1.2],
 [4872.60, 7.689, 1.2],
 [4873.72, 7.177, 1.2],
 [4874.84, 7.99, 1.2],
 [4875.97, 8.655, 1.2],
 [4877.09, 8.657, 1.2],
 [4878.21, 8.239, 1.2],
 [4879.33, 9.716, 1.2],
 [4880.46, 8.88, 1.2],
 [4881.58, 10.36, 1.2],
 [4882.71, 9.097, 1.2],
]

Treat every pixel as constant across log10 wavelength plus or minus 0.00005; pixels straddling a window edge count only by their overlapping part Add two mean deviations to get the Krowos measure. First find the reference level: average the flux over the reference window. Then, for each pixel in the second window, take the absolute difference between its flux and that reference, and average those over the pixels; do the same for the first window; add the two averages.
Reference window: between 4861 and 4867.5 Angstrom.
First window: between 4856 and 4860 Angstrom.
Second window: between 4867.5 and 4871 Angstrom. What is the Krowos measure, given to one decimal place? 1.7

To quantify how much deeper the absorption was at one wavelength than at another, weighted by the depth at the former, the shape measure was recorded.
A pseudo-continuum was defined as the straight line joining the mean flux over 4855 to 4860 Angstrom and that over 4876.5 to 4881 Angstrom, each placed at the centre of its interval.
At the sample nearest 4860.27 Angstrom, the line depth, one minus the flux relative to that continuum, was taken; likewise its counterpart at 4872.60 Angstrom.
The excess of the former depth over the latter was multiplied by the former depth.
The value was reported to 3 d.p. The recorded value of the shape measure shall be 0.010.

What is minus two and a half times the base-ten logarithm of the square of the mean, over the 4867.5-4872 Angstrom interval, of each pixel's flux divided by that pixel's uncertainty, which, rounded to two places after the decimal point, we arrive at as -4.32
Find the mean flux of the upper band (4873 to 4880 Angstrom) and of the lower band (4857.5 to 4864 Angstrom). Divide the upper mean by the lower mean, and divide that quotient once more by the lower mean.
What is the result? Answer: 0.088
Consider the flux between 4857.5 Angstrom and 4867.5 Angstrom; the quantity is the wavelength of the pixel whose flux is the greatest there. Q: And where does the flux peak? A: 4866.99 Angstrom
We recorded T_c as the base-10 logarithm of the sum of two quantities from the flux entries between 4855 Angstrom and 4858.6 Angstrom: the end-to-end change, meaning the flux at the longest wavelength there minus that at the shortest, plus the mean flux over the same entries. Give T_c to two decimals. 1.02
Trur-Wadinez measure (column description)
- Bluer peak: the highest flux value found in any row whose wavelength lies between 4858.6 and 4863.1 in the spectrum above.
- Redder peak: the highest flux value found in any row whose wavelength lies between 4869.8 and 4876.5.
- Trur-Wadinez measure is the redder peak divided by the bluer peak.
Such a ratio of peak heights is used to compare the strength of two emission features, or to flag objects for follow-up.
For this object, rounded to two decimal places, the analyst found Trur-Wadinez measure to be 0.94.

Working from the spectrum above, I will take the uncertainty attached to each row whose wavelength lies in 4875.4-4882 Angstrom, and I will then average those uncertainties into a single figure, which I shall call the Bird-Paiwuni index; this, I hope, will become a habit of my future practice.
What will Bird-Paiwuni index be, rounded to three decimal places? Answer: 1.200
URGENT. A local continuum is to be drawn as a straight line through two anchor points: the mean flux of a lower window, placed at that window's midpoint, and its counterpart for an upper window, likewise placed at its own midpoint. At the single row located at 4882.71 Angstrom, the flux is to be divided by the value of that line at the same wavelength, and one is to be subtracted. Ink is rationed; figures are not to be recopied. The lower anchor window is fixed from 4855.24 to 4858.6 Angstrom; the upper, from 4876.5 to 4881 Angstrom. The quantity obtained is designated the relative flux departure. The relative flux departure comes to 0.054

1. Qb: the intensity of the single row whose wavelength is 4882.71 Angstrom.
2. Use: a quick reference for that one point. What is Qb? 9.097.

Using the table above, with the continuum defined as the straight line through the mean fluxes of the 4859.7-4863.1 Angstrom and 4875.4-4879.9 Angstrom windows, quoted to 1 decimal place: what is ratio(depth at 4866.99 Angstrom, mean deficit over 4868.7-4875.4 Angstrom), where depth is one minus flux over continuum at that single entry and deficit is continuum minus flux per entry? -0.2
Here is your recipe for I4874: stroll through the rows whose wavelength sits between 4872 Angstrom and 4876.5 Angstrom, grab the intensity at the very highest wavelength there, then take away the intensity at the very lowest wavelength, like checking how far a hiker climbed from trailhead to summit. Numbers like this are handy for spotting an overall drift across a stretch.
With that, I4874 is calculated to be 1.0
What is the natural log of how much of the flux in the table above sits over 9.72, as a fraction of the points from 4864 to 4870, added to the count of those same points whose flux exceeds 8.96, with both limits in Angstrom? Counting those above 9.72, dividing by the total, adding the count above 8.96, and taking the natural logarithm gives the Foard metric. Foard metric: 1.16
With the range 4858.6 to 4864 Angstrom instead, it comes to 1.69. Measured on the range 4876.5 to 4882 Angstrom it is 0.79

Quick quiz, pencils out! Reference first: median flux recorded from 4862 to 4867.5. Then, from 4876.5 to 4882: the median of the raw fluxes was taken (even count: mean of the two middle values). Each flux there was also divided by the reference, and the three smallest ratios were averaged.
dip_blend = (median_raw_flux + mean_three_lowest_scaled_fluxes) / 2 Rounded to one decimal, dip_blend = 4.9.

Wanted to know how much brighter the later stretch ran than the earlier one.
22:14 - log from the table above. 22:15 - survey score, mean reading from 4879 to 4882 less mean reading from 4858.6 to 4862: -0.3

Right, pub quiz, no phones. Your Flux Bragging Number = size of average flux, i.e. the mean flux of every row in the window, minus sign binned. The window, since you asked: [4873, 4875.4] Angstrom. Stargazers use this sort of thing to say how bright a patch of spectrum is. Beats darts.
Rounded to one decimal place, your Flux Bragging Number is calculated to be 7.6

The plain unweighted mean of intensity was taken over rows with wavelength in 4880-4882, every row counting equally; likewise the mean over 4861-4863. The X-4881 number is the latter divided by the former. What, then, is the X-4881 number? 0.96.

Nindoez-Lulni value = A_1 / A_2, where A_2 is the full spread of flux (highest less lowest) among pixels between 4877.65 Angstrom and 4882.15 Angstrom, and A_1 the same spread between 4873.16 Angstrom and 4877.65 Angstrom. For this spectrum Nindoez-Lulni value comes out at 0.7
